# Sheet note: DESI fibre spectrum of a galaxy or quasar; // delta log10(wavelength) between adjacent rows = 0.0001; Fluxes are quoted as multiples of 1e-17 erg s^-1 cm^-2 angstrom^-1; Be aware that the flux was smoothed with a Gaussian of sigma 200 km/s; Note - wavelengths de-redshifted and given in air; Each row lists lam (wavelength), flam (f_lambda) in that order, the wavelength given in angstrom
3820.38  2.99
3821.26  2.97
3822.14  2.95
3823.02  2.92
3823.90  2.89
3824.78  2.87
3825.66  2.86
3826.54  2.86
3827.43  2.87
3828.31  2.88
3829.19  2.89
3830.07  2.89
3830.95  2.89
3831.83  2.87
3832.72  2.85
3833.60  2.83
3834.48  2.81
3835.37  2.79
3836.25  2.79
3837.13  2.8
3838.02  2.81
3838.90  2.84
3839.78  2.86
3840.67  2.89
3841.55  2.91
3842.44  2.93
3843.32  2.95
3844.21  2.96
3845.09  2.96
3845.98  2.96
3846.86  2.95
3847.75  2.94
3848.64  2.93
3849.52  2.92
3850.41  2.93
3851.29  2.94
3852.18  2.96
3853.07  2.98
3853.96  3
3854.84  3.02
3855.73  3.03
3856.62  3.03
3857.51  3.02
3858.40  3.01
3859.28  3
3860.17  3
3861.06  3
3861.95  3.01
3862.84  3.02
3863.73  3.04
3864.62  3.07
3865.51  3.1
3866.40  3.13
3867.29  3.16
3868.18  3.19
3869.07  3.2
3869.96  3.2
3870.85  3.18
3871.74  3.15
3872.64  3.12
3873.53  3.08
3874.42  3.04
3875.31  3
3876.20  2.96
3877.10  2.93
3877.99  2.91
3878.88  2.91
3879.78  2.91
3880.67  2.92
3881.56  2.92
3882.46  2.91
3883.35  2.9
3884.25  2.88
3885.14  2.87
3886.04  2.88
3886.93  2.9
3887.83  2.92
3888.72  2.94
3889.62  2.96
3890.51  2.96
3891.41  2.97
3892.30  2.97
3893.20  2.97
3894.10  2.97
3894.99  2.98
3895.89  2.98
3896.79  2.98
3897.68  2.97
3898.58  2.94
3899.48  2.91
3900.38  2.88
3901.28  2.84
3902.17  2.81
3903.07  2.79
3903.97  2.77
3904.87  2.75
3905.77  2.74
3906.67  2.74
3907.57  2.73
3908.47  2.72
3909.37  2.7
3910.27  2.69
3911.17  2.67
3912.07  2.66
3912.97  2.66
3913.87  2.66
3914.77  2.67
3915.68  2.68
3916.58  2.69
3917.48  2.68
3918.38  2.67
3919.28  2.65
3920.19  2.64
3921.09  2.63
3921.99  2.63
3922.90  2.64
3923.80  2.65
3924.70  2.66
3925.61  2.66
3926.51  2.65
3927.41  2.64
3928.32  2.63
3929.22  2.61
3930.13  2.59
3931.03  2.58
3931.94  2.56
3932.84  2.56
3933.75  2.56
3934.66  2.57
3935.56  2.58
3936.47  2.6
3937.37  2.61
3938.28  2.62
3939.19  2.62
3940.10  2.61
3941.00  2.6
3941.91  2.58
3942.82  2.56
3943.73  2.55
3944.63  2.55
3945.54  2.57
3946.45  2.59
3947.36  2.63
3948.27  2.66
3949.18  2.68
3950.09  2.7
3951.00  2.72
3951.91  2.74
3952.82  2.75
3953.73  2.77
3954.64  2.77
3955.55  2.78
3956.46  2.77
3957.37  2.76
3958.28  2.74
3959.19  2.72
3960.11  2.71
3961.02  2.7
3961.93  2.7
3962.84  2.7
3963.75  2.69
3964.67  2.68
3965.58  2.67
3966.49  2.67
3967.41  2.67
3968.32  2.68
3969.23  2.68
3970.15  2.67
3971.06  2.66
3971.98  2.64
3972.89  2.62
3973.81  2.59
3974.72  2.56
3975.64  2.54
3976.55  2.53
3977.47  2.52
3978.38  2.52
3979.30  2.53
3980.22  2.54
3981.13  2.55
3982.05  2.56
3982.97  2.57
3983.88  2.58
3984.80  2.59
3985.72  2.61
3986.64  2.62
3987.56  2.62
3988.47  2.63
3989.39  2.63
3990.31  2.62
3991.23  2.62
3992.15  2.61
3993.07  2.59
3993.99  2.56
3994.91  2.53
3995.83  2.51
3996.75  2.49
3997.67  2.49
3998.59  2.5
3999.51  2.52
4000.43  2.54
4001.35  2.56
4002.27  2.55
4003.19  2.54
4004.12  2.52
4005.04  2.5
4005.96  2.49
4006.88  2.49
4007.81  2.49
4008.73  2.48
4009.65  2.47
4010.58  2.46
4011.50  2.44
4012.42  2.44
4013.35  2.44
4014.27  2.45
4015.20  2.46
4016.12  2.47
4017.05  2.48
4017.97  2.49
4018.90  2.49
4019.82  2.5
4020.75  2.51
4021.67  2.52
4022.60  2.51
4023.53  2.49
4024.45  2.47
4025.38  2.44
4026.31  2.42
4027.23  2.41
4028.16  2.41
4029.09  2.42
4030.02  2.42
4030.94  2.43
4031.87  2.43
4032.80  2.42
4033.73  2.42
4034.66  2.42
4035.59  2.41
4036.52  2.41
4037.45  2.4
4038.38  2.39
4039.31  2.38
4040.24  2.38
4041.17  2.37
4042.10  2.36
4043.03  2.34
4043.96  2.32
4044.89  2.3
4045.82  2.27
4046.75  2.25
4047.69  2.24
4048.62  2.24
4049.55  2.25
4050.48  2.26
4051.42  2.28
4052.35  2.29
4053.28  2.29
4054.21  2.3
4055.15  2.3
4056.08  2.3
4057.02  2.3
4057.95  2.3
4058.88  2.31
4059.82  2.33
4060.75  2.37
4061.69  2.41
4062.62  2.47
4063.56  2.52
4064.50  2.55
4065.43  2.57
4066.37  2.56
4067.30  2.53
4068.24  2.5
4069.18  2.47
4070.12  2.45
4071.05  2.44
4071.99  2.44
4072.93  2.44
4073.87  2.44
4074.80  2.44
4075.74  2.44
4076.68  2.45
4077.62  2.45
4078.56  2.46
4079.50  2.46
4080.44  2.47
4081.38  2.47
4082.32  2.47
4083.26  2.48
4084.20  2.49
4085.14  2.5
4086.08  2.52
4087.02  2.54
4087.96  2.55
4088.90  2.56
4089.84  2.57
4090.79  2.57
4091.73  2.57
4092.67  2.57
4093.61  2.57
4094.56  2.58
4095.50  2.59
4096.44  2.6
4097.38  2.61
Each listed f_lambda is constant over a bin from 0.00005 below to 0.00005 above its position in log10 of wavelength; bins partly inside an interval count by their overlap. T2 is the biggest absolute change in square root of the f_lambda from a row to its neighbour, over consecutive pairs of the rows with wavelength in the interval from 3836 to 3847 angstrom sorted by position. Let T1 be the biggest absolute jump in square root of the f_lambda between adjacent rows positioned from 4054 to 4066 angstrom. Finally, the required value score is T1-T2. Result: 0.010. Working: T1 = 0.0192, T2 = 0.0089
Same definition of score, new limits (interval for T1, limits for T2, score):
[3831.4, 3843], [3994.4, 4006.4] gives 0.003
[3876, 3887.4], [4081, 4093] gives 0.002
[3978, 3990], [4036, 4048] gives -0.004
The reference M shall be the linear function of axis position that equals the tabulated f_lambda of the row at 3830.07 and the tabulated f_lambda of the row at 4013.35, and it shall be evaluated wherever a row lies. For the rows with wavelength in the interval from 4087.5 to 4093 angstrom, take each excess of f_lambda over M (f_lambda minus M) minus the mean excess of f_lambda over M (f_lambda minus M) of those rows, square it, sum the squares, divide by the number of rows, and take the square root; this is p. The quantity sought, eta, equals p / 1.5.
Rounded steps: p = 0.011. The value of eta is 0.007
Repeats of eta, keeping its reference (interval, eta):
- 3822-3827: 0.020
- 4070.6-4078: 0.006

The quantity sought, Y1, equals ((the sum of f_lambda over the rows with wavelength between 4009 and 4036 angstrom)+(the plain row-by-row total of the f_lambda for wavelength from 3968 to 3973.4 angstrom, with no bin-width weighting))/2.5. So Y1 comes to 35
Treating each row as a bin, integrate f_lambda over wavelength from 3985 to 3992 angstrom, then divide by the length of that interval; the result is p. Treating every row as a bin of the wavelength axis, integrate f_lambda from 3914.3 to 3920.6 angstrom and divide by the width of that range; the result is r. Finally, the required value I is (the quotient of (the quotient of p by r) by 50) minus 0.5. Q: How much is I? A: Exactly -0.480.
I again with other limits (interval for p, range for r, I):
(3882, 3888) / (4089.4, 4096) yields -0.478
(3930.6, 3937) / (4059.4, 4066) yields -0.479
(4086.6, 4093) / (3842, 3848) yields -0.483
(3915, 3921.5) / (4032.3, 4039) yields -0.478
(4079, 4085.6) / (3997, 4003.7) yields -0.480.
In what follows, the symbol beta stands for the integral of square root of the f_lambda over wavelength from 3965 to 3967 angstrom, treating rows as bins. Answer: 3.27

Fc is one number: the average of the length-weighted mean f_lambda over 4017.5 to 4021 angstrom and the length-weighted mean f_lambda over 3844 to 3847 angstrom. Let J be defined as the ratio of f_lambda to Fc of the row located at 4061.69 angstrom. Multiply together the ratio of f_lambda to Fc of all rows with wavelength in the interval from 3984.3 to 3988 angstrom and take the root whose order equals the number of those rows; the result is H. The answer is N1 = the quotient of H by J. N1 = 1.08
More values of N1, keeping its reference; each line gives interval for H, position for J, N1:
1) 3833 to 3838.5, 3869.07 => 0.88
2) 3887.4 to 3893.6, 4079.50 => 1.20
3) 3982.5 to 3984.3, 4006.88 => 1.03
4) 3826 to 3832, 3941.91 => 1.12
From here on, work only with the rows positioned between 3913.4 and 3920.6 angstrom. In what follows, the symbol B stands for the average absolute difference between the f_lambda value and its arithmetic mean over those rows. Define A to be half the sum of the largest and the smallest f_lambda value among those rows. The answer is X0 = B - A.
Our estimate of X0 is -2.65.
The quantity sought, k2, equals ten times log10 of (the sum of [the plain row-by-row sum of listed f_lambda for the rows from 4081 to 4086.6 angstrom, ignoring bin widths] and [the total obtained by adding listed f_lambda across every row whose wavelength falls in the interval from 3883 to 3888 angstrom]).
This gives 15.1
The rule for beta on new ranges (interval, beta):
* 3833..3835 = 3.36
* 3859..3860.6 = 2.77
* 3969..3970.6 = 2.61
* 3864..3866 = 3.51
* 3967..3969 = 3.28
